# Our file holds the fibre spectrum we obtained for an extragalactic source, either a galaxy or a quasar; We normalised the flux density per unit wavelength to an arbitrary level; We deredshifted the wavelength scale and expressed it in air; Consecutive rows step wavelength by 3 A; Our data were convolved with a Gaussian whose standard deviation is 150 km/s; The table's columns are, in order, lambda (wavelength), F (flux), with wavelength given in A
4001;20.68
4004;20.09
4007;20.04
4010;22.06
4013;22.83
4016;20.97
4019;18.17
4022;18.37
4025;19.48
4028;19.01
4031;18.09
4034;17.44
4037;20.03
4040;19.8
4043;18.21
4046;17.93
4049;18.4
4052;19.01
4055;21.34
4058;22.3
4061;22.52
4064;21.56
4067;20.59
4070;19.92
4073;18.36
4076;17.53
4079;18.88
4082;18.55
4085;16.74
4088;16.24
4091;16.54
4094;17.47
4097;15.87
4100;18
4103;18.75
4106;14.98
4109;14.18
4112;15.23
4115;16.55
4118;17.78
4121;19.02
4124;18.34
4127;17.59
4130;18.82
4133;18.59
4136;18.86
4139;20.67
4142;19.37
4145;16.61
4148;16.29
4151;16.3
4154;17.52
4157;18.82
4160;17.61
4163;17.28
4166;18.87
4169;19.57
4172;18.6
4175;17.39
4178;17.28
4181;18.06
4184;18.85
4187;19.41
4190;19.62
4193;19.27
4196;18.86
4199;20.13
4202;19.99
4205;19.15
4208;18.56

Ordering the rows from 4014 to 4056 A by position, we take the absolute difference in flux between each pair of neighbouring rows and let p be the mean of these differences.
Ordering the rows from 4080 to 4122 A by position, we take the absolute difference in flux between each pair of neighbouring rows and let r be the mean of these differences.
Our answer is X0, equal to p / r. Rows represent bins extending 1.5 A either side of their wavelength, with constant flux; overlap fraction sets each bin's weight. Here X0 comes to 0.8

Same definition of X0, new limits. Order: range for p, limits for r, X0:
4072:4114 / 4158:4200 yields 1.7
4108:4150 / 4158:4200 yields 1.5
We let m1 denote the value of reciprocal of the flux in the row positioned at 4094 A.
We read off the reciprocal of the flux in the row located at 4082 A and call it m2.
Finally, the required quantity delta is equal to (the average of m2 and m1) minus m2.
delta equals 0.0017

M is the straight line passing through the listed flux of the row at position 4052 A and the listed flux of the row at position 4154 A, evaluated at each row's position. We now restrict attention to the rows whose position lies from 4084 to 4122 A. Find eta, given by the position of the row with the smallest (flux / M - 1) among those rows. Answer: 4109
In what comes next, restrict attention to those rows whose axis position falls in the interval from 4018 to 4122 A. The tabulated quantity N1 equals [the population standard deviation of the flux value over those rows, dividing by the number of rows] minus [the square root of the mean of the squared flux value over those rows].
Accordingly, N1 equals -16.5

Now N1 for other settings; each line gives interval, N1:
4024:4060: -17.9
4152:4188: -17.5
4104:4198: -16.5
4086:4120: -15.2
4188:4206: -19.1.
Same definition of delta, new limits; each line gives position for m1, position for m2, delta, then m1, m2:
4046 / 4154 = -0.0007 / 0.056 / 0.0571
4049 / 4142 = 0.0014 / 0.054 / 0.0516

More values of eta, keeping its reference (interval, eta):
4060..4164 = 4109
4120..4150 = 4148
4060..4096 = 4088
